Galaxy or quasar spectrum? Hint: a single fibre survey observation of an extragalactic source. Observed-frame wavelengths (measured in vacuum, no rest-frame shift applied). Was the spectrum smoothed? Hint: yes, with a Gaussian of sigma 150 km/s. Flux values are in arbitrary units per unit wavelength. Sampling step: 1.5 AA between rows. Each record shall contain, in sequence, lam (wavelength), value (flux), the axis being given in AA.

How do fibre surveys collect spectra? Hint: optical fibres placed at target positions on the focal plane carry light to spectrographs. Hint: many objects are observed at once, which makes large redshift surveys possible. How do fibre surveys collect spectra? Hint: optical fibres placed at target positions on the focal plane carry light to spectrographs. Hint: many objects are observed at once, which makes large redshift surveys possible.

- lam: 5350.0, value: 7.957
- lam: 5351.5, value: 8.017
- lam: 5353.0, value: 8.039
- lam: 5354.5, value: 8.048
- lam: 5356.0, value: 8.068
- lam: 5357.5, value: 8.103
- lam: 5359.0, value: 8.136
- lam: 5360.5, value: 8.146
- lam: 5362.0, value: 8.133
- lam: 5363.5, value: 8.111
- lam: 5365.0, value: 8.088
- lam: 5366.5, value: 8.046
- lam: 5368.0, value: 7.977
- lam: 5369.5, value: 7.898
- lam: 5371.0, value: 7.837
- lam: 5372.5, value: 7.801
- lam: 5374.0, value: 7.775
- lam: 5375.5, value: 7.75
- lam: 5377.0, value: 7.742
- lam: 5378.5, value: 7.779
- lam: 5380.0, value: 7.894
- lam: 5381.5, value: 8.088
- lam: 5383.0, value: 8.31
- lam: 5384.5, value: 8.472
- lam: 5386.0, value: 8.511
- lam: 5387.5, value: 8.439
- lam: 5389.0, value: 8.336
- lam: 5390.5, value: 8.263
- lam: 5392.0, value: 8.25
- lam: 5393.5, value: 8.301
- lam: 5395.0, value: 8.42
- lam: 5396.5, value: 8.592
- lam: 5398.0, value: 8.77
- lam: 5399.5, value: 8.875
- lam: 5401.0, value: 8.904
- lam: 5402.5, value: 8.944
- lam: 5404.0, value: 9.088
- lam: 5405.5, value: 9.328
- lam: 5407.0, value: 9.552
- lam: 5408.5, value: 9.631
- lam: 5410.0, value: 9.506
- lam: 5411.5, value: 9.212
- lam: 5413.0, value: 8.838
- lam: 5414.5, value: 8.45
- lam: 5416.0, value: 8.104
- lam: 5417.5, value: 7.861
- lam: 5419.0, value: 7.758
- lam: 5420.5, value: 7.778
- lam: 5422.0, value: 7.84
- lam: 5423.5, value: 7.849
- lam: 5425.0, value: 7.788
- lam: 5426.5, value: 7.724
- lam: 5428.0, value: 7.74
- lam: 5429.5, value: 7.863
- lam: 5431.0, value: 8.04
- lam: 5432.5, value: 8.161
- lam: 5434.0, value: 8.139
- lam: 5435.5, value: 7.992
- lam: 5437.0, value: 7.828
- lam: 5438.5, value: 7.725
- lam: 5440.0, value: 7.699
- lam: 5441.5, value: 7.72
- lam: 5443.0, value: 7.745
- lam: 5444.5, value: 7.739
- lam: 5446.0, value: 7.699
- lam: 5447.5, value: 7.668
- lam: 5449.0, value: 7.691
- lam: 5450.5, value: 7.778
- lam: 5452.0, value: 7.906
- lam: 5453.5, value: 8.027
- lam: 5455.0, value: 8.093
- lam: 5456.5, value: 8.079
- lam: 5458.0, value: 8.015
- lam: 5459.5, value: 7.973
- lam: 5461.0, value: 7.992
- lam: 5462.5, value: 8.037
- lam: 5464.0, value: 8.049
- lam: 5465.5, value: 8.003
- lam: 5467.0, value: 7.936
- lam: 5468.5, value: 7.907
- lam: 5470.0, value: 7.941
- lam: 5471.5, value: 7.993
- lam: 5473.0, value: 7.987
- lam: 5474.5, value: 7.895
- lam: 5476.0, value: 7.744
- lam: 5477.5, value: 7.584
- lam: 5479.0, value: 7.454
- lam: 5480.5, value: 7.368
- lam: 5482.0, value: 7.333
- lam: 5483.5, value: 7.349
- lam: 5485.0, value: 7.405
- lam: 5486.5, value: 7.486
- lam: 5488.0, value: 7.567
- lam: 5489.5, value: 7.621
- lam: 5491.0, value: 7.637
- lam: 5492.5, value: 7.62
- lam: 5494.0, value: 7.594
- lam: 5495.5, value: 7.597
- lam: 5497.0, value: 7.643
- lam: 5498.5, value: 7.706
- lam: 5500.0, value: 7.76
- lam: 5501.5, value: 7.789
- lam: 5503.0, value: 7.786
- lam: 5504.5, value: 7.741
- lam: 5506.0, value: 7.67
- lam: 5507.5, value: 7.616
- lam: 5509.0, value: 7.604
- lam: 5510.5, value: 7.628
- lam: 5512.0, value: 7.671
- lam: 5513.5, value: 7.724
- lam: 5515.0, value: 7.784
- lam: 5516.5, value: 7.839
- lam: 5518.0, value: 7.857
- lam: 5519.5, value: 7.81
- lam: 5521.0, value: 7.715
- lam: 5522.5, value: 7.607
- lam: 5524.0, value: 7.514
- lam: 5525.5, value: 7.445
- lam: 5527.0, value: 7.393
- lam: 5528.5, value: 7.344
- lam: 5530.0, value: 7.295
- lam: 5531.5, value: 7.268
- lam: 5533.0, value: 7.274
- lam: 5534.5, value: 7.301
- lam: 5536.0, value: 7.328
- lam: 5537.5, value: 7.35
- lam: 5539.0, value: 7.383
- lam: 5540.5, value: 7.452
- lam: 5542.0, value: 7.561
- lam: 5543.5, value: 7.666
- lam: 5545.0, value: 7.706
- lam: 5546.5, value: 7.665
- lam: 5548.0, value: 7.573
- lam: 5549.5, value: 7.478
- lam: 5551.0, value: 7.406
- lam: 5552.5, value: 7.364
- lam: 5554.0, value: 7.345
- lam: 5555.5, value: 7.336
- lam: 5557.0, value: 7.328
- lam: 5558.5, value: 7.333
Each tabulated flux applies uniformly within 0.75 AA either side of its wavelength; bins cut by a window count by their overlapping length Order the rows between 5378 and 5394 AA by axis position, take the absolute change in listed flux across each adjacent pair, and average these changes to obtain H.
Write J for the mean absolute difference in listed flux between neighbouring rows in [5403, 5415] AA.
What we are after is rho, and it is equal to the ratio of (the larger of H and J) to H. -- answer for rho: 2.36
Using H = 0.104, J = 0.246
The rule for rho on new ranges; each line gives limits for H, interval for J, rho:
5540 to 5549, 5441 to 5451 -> 1.00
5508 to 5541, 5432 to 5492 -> 1.26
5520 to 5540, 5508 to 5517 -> 1.00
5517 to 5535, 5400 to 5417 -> 3.99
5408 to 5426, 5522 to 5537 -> 1.00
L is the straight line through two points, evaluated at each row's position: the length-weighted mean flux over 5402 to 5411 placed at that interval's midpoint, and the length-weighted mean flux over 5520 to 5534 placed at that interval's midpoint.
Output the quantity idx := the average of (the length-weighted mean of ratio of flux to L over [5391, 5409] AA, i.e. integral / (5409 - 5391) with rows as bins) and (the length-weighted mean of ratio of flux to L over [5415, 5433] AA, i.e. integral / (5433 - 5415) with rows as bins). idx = 0.904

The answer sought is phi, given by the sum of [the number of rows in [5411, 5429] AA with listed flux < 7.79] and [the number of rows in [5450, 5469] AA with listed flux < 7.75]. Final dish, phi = 5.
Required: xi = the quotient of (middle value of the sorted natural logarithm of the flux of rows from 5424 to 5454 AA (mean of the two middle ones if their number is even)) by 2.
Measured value 1.025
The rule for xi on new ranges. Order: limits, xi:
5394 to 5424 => 1.088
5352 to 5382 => 1.042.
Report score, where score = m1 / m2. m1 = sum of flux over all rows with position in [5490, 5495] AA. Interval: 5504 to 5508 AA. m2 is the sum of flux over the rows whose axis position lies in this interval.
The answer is 0.99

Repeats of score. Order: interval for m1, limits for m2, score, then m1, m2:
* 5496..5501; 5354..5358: 0.95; 23.1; 24.2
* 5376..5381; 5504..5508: 1.02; 23.4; 23.0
